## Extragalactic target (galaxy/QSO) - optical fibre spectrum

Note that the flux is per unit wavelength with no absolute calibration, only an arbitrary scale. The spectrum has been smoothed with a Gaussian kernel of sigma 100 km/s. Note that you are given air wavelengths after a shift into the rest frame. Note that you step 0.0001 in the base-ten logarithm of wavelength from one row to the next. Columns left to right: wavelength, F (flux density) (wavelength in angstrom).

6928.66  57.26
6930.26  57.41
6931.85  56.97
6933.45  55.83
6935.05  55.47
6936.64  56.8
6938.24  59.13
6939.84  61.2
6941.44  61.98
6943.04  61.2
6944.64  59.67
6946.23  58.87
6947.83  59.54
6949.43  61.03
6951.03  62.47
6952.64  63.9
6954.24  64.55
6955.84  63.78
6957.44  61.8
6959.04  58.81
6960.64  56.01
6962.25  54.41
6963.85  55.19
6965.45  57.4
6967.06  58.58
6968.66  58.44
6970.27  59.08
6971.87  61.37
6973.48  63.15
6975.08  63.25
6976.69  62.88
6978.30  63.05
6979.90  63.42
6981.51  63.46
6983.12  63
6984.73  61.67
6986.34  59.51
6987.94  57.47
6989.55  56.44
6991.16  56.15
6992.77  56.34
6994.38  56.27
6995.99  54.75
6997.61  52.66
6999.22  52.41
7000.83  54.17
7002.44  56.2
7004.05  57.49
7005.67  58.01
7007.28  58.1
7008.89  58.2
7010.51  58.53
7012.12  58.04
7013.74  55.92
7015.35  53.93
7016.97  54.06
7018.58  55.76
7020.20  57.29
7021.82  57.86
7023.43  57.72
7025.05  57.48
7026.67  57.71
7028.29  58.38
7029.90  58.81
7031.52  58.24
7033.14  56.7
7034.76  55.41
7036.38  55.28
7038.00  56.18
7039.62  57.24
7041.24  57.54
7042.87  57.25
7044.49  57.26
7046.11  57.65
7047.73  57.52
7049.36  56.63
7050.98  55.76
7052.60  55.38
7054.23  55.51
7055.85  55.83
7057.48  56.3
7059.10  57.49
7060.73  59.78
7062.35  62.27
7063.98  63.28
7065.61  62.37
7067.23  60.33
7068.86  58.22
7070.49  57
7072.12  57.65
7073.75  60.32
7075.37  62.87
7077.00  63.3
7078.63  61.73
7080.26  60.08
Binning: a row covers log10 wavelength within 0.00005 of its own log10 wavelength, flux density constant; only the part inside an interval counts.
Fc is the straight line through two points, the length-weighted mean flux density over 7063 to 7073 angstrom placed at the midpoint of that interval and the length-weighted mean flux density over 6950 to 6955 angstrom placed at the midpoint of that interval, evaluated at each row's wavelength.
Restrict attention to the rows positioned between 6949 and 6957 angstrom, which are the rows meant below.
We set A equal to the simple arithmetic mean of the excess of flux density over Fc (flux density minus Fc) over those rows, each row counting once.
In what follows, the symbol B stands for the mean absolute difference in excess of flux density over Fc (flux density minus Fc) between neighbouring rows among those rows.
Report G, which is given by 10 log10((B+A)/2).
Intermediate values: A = -0.3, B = 1.10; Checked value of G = -4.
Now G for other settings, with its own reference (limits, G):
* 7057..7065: -1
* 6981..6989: -15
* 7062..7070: 2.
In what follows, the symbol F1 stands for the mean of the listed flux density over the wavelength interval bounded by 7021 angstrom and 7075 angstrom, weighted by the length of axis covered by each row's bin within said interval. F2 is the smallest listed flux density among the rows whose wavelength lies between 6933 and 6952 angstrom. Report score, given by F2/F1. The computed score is 0.958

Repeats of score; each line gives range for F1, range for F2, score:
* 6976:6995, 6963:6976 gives 0.920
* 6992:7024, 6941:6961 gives 0.997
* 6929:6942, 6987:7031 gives 0.904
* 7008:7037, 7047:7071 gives 0.972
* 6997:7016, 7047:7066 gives 0.985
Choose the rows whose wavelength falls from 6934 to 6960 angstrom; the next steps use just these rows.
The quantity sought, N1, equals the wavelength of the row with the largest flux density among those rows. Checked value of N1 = 6954.24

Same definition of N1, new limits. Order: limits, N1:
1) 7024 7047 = 7029.90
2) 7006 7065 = 7063.98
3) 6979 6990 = 6981.51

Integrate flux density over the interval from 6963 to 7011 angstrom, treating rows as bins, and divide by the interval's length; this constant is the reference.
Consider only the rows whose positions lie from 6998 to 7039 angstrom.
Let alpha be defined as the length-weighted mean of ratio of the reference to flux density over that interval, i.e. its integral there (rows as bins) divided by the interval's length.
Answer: 1.03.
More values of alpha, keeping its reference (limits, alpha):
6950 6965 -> 0.98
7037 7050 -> 1.02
